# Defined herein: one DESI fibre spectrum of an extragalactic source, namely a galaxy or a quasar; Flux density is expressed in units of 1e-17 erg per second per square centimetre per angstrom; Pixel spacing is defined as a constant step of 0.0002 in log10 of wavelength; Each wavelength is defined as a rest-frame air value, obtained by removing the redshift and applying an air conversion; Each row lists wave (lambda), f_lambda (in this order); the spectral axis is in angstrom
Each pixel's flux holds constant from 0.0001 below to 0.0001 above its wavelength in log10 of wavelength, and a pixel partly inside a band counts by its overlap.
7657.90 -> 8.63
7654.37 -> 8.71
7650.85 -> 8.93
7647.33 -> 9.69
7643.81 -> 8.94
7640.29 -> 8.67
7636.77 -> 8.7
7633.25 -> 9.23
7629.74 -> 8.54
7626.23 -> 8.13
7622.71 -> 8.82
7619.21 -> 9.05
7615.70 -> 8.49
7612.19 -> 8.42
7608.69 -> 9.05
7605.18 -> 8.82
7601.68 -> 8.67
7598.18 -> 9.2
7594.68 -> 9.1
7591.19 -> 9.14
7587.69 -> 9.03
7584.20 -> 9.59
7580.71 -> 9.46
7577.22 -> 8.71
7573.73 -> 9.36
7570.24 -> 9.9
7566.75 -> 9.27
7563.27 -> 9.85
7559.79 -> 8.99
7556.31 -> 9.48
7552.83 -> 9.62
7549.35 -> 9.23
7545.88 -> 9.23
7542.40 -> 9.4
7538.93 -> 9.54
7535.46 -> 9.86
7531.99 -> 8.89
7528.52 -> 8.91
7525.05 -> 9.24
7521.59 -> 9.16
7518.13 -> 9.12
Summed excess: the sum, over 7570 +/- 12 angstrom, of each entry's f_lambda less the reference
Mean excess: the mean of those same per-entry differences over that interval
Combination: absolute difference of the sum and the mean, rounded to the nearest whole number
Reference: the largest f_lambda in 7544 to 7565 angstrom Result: 3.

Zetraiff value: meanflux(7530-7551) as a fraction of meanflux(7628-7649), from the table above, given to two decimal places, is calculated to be 1.04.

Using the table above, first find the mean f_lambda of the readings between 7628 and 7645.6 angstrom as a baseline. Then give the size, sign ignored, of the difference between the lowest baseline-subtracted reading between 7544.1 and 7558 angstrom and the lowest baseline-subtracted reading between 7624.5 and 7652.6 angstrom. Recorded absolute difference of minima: 1.1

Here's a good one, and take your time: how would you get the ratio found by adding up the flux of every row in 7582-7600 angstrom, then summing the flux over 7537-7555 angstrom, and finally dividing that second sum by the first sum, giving 1.02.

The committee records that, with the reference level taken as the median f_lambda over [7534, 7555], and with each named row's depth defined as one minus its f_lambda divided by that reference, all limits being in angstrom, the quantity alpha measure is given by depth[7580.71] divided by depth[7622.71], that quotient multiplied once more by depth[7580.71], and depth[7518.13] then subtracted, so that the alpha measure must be -0.04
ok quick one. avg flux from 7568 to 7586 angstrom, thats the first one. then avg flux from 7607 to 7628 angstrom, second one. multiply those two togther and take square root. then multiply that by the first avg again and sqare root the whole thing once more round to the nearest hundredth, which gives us 9.21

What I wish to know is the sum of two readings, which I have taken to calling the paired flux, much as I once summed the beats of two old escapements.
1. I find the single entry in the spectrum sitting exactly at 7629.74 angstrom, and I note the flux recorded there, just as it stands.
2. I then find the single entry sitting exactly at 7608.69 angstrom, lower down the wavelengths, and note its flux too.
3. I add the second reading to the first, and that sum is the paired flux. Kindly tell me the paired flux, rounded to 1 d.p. 17.6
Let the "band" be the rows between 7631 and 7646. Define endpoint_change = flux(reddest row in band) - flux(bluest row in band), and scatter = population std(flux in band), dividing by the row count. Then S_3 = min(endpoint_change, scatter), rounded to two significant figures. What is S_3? -0.29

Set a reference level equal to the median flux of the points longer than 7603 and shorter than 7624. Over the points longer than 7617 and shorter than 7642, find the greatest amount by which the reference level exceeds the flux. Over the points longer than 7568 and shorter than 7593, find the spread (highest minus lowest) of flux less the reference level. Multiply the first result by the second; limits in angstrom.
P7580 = 0.8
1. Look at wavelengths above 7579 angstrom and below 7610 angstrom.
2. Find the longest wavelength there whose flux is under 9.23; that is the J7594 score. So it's 7608.69 angstrom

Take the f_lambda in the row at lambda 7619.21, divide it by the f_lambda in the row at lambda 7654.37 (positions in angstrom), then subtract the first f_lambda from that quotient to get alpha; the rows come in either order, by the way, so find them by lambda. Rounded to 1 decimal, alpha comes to -8.0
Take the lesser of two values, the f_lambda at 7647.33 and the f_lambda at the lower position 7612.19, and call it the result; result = 8.42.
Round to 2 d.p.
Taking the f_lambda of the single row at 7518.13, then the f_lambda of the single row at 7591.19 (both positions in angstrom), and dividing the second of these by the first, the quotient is 1.00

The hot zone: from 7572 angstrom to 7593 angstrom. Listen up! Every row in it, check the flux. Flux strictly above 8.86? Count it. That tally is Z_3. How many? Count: 5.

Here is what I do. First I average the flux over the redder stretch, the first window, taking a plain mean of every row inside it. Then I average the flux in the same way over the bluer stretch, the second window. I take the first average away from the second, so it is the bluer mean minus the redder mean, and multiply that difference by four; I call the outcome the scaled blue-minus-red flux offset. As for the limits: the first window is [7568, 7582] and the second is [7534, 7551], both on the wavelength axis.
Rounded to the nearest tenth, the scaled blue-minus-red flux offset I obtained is 0.4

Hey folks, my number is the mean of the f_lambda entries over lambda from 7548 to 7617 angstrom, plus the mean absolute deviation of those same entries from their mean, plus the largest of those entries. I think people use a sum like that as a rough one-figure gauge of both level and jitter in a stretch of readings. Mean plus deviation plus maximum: 19.4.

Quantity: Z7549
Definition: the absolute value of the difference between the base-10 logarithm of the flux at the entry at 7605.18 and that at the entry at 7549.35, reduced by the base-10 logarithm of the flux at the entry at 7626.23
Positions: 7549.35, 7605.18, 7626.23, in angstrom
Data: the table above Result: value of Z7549 -0.89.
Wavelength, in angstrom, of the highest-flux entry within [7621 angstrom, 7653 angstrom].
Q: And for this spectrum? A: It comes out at 7647.33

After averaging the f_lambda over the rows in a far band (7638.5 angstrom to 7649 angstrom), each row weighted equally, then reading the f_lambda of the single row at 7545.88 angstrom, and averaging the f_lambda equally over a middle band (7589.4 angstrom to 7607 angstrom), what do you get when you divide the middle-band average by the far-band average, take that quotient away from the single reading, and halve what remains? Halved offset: 4.1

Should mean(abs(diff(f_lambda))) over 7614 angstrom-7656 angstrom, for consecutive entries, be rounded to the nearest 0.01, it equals 0.47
